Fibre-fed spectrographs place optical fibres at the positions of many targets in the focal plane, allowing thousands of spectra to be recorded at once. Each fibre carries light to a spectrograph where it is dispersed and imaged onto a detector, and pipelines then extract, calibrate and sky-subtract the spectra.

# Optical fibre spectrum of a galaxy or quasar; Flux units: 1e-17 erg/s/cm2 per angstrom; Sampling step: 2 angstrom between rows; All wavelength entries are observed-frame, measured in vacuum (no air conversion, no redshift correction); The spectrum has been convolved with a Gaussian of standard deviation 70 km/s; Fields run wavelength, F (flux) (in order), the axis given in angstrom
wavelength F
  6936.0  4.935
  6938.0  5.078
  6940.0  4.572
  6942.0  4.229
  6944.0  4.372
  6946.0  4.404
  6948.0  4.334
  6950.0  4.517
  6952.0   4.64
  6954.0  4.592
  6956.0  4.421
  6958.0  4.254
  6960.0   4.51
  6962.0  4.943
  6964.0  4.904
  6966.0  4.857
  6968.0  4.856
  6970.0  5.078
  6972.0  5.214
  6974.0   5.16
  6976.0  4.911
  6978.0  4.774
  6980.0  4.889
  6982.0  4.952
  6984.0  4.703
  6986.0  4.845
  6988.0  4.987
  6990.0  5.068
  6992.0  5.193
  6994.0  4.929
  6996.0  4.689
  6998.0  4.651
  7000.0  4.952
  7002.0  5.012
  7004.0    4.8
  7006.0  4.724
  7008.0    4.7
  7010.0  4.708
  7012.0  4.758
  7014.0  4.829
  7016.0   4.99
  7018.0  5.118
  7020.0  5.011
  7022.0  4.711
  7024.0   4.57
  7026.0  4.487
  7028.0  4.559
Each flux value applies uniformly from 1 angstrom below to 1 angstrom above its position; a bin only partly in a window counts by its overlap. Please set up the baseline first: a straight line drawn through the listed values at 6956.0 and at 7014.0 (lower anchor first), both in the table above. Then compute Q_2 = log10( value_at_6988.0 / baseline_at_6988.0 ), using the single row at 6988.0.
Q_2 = 0.03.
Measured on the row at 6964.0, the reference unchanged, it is 0.04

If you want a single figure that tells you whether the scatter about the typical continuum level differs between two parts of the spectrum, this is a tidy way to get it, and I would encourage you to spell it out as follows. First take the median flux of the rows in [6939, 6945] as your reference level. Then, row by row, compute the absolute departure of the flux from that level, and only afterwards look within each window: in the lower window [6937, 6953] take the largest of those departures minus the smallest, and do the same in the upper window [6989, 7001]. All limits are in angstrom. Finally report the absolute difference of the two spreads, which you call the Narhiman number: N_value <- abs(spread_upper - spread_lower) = 0.16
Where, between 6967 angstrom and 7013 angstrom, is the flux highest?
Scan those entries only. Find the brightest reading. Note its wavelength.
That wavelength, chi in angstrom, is 6972.0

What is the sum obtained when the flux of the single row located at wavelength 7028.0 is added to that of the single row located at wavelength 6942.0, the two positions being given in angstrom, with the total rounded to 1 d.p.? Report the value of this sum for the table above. 8.8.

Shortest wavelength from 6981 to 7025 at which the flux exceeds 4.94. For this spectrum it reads 6982.0 angstrom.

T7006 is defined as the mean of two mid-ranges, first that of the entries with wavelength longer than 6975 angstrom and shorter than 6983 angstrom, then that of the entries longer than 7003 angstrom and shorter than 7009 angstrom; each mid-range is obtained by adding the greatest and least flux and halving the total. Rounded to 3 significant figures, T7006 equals 4.81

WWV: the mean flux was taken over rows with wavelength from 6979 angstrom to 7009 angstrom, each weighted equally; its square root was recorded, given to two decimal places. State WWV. 2.21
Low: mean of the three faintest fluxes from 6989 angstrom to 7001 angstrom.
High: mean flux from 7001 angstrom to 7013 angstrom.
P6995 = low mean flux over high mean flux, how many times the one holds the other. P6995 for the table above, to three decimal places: 0.994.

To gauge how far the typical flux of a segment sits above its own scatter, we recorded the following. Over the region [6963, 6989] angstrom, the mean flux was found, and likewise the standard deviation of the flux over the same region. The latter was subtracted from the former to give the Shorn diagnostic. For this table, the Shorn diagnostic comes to 4.79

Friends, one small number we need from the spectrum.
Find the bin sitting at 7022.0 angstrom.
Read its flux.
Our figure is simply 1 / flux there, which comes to 0.212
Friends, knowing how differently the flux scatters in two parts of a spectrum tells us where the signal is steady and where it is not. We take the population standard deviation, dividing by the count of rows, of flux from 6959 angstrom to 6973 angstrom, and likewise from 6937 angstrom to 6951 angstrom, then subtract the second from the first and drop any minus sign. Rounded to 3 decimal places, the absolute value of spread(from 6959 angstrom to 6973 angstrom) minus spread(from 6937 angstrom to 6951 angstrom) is 0.055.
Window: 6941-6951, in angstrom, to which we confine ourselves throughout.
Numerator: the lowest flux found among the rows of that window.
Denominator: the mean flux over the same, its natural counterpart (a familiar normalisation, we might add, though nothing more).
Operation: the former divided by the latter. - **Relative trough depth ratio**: 0.967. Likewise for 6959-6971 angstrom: 0.928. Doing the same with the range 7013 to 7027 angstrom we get 0.932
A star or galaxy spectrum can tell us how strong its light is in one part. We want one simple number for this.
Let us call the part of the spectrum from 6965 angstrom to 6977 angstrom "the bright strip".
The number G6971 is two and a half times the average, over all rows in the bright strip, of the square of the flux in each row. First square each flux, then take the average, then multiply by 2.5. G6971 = 62.9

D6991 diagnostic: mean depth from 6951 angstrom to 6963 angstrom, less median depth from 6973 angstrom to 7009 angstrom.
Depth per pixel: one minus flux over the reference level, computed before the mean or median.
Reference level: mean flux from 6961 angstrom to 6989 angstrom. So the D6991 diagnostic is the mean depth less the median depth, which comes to 0.069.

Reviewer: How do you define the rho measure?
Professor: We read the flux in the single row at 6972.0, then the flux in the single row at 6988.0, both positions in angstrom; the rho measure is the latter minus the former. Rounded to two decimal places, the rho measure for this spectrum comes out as -0.23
